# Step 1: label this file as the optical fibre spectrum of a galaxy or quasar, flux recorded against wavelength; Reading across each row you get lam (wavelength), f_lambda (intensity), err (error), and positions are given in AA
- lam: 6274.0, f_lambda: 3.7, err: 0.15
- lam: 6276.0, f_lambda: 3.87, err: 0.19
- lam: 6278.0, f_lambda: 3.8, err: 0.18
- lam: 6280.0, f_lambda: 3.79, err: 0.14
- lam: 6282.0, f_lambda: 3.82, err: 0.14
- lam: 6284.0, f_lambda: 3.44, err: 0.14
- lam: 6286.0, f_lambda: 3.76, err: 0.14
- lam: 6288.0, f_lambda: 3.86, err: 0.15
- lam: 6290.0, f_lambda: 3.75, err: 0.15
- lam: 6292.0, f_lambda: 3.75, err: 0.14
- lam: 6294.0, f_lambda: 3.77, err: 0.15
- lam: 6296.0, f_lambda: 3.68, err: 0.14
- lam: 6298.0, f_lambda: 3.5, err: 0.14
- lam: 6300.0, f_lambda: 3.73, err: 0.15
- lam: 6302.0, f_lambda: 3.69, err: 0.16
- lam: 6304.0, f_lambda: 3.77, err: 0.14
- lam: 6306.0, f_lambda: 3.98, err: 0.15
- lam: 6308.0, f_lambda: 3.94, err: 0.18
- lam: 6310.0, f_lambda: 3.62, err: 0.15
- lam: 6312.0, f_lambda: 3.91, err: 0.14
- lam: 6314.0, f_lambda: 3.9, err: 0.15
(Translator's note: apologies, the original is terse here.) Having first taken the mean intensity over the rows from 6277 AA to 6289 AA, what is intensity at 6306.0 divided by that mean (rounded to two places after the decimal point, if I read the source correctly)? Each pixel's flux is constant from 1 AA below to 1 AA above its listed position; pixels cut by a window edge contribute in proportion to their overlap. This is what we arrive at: 1.06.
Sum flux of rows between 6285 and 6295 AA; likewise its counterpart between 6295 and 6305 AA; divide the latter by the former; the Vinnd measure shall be 0.97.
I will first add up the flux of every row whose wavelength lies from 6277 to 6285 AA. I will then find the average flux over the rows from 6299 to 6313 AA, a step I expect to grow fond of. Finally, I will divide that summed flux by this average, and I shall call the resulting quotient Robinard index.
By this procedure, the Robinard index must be 3.9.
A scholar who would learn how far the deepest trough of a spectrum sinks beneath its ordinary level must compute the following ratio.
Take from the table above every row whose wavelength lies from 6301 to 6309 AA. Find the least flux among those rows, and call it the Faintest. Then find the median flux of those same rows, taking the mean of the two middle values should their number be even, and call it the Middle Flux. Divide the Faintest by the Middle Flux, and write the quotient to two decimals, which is 0.96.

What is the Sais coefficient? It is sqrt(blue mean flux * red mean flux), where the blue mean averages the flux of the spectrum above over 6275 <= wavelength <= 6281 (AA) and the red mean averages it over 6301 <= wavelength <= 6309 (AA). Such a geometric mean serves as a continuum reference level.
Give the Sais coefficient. 3.83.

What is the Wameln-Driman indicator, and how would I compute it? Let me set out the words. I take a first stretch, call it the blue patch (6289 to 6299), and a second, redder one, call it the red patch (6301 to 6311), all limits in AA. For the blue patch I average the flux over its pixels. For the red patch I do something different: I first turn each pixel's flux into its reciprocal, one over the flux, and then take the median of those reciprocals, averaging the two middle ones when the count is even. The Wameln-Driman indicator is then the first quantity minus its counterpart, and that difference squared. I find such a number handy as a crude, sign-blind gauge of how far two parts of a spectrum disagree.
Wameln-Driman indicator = 11.7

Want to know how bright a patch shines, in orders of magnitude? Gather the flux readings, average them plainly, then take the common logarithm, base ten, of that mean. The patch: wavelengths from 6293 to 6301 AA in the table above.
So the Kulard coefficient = 0.565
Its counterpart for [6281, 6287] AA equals 0.565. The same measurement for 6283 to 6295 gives 0.571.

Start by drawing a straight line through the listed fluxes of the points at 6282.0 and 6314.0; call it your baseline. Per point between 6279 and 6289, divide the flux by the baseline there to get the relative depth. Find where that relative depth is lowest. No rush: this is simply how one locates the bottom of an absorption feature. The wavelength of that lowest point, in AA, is 6284.0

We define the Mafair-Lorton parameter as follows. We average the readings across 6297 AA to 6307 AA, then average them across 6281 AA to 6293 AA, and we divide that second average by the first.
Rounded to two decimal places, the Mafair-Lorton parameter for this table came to 1.00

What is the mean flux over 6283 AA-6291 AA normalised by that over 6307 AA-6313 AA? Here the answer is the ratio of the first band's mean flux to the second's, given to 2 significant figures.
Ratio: 0.97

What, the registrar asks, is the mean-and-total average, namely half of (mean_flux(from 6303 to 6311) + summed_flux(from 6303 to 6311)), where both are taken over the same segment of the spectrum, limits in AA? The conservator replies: 10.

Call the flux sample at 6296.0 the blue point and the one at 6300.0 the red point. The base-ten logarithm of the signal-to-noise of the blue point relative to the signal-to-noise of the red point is 0.024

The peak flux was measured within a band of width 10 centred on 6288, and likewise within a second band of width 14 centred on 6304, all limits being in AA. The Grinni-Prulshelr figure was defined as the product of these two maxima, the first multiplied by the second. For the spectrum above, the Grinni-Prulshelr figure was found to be 15.4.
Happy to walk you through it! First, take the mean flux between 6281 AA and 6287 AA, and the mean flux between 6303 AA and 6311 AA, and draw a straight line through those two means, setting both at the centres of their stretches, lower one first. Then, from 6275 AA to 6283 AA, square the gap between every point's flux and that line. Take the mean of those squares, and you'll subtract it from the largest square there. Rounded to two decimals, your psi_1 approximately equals 0.03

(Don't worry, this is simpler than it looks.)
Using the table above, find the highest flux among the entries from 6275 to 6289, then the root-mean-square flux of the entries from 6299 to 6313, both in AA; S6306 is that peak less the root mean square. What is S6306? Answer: 0.062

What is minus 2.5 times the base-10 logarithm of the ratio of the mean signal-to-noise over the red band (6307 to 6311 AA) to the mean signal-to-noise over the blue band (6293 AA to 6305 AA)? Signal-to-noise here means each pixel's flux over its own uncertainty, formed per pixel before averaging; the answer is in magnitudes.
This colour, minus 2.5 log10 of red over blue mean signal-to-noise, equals 0.10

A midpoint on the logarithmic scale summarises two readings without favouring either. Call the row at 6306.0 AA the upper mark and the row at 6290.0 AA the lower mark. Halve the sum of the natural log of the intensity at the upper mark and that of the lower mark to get 1.35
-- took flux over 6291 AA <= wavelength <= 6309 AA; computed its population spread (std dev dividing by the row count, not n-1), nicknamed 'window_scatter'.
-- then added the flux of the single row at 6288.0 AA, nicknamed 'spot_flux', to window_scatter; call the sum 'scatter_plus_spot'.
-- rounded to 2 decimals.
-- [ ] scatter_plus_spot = 3.99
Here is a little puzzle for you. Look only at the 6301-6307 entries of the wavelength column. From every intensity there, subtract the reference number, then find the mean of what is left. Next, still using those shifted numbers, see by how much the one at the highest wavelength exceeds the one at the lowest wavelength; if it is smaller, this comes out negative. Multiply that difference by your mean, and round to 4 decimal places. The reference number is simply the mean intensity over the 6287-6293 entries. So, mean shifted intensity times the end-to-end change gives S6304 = 0.0077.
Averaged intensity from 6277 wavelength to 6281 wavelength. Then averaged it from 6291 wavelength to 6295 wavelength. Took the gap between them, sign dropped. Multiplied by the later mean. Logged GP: 0.1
